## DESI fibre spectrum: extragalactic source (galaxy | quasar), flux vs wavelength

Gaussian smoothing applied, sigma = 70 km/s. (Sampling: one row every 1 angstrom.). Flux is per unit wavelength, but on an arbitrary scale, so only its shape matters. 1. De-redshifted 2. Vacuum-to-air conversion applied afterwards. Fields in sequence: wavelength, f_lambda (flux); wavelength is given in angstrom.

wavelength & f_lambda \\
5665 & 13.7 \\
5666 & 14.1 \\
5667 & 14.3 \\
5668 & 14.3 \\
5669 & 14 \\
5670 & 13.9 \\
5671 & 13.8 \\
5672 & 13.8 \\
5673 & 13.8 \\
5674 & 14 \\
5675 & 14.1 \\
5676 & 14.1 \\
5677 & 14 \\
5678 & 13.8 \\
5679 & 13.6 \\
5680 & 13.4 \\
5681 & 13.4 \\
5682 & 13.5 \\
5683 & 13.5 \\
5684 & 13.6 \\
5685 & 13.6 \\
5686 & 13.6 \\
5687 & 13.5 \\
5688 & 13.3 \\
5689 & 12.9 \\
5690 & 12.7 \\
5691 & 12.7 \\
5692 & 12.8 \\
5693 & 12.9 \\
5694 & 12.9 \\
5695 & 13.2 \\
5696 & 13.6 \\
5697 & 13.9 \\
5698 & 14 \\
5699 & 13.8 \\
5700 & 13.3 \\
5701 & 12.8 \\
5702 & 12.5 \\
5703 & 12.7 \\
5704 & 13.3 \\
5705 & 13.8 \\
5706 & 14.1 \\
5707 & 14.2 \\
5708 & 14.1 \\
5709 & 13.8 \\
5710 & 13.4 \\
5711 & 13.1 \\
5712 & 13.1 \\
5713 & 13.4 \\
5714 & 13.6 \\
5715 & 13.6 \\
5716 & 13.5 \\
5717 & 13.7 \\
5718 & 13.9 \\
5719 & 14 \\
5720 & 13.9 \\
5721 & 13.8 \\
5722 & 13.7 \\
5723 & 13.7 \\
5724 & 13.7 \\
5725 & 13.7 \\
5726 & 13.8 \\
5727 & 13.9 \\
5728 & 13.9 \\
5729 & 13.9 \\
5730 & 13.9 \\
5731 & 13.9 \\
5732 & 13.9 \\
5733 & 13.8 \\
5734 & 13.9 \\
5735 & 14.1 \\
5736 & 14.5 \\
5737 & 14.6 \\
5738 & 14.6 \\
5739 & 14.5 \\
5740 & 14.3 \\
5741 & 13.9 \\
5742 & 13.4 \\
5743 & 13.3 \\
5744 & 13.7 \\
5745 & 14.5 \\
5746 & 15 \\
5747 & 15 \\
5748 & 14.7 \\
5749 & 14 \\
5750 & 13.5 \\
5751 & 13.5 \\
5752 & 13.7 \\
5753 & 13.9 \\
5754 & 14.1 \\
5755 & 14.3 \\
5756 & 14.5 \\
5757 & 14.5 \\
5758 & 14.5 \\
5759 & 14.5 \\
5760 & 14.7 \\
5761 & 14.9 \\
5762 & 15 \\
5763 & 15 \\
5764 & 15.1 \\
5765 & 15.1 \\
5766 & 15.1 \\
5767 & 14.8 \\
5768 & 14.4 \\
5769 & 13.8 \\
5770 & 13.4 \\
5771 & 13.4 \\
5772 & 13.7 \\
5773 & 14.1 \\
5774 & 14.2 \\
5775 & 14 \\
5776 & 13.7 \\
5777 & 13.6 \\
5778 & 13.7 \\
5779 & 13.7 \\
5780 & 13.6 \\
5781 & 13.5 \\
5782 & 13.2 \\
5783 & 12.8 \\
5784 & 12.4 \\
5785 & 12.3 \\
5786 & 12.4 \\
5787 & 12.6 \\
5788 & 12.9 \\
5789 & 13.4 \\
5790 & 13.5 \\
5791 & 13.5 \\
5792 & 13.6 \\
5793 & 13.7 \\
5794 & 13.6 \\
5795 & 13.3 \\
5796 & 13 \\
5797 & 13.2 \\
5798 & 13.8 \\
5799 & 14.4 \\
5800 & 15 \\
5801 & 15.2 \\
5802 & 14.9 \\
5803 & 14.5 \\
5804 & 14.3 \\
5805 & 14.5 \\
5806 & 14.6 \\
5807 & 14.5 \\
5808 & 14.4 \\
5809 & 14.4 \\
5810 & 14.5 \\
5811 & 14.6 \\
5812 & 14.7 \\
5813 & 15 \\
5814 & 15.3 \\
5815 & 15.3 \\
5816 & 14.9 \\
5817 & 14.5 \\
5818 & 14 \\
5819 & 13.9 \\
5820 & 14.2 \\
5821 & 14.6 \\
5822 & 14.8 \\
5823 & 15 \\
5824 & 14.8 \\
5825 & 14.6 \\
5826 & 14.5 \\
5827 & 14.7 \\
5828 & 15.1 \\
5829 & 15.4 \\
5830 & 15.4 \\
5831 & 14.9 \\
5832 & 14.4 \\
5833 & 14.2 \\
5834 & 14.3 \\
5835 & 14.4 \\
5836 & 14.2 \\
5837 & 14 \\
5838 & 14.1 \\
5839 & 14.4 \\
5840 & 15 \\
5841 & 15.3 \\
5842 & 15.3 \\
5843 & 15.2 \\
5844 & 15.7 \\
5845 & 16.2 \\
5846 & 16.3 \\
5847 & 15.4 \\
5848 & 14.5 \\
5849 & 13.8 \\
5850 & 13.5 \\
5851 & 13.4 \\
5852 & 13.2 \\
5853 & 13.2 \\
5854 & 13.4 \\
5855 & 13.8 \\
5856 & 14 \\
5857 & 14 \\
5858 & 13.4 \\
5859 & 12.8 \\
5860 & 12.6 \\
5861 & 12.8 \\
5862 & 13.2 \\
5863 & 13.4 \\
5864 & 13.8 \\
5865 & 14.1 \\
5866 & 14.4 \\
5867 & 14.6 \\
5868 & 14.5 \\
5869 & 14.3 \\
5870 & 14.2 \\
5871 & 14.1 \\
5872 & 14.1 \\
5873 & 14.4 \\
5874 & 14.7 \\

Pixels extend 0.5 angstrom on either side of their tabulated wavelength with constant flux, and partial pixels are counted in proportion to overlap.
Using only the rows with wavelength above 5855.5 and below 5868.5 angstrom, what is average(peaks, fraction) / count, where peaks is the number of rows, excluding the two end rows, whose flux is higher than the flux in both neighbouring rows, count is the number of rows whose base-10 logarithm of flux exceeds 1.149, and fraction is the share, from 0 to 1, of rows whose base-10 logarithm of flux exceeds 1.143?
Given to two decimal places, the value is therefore 0.18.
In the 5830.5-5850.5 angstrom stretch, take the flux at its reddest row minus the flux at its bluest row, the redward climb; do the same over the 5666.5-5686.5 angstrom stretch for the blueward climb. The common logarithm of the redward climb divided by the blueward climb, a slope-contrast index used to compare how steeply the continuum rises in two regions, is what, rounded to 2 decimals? 0.30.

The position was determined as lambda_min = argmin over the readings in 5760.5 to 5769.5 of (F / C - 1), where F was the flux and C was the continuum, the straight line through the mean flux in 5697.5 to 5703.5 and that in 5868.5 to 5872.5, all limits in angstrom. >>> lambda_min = 5769 angstrom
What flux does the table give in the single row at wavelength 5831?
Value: 14.9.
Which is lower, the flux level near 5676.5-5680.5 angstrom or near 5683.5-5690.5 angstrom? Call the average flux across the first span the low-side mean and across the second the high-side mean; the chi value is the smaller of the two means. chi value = 13.3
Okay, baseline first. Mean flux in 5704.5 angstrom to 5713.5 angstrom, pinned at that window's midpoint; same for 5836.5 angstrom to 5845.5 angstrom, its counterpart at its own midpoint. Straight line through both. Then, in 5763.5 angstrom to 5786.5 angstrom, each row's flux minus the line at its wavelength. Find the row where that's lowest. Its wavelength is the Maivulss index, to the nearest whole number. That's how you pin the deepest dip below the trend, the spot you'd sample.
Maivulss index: 5785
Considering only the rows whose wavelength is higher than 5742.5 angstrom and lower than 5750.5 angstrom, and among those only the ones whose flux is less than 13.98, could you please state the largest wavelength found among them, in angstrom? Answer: 5750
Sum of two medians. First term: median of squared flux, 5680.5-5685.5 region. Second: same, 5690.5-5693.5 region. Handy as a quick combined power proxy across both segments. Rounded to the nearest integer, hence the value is 346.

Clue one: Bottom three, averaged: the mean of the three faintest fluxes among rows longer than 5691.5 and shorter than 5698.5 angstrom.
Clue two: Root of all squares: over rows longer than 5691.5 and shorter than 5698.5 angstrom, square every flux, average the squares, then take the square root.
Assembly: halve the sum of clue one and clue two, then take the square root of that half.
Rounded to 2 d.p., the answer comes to 3.62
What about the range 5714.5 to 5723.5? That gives 3.70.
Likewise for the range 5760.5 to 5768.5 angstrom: 3.85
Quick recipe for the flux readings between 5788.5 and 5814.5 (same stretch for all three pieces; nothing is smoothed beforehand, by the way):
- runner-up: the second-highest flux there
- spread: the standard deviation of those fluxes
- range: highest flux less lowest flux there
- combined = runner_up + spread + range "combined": 18.2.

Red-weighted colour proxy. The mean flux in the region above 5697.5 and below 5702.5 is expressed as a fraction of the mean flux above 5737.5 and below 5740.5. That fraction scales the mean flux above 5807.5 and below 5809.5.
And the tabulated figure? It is 13.2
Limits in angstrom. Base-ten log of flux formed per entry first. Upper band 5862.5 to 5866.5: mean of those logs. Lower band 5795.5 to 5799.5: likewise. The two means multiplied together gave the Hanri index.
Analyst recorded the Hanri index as 1.30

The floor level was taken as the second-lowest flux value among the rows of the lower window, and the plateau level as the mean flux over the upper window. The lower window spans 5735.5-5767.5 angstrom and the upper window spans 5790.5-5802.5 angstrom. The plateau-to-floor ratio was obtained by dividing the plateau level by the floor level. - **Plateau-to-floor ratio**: 1.040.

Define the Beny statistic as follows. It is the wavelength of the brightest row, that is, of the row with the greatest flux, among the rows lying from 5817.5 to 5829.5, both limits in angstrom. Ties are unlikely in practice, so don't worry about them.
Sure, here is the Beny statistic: 5829 angstrom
